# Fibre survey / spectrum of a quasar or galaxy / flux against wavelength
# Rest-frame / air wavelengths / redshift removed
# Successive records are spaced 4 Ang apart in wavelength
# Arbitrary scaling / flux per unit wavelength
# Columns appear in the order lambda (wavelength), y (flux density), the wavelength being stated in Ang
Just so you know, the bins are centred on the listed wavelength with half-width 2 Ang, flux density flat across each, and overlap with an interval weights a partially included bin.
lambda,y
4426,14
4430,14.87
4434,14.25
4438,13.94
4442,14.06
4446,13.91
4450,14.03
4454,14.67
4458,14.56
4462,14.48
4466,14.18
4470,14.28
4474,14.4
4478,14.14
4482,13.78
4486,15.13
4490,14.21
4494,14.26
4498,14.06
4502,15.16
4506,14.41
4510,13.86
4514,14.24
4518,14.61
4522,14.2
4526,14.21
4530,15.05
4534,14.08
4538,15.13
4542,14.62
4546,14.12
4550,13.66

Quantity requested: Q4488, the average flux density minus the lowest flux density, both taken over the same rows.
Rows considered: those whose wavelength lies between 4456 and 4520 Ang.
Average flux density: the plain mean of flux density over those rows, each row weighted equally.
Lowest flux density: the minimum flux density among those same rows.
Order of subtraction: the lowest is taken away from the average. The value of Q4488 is 0.58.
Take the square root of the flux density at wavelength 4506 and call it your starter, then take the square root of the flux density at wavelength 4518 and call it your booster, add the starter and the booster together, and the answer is 7.62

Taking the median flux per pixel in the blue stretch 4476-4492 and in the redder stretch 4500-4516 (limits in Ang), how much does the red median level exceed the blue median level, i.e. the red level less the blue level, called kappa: 0.15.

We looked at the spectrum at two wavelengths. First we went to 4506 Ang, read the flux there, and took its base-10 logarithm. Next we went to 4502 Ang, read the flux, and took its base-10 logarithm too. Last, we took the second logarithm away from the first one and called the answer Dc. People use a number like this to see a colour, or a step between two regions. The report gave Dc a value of -0.022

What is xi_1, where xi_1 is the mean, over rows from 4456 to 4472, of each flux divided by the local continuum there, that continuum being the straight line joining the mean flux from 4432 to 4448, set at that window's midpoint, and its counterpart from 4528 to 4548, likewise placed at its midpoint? 1.01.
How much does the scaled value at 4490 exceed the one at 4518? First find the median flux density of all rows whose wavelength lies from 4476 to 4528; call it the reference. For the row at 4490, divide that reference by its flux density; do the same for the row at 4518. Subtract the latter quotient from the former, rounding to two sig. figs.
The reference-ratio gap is 0.027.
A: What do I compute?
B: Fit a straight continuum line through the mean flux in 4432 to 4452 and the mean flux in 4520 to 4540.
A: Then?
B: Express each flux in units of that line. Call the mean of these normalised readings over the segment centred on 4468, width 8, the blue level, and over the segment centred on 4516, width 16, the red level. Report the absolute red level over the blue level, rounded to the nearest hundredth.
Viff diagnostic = 0.98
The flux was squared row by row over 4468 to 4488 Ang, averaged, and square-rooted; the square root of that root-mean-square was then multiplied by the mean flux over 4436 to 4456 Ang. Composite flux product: 53.5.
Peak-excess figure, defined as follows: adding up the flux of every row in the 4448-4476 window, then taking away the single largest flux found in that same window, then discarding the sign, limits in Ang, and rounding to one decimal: 85.9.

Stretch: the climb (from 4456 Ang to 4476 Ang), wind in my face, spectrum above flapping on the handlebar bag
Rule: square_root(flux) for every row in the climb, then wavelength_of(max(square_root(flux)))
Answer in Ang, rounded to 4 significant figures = 4458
